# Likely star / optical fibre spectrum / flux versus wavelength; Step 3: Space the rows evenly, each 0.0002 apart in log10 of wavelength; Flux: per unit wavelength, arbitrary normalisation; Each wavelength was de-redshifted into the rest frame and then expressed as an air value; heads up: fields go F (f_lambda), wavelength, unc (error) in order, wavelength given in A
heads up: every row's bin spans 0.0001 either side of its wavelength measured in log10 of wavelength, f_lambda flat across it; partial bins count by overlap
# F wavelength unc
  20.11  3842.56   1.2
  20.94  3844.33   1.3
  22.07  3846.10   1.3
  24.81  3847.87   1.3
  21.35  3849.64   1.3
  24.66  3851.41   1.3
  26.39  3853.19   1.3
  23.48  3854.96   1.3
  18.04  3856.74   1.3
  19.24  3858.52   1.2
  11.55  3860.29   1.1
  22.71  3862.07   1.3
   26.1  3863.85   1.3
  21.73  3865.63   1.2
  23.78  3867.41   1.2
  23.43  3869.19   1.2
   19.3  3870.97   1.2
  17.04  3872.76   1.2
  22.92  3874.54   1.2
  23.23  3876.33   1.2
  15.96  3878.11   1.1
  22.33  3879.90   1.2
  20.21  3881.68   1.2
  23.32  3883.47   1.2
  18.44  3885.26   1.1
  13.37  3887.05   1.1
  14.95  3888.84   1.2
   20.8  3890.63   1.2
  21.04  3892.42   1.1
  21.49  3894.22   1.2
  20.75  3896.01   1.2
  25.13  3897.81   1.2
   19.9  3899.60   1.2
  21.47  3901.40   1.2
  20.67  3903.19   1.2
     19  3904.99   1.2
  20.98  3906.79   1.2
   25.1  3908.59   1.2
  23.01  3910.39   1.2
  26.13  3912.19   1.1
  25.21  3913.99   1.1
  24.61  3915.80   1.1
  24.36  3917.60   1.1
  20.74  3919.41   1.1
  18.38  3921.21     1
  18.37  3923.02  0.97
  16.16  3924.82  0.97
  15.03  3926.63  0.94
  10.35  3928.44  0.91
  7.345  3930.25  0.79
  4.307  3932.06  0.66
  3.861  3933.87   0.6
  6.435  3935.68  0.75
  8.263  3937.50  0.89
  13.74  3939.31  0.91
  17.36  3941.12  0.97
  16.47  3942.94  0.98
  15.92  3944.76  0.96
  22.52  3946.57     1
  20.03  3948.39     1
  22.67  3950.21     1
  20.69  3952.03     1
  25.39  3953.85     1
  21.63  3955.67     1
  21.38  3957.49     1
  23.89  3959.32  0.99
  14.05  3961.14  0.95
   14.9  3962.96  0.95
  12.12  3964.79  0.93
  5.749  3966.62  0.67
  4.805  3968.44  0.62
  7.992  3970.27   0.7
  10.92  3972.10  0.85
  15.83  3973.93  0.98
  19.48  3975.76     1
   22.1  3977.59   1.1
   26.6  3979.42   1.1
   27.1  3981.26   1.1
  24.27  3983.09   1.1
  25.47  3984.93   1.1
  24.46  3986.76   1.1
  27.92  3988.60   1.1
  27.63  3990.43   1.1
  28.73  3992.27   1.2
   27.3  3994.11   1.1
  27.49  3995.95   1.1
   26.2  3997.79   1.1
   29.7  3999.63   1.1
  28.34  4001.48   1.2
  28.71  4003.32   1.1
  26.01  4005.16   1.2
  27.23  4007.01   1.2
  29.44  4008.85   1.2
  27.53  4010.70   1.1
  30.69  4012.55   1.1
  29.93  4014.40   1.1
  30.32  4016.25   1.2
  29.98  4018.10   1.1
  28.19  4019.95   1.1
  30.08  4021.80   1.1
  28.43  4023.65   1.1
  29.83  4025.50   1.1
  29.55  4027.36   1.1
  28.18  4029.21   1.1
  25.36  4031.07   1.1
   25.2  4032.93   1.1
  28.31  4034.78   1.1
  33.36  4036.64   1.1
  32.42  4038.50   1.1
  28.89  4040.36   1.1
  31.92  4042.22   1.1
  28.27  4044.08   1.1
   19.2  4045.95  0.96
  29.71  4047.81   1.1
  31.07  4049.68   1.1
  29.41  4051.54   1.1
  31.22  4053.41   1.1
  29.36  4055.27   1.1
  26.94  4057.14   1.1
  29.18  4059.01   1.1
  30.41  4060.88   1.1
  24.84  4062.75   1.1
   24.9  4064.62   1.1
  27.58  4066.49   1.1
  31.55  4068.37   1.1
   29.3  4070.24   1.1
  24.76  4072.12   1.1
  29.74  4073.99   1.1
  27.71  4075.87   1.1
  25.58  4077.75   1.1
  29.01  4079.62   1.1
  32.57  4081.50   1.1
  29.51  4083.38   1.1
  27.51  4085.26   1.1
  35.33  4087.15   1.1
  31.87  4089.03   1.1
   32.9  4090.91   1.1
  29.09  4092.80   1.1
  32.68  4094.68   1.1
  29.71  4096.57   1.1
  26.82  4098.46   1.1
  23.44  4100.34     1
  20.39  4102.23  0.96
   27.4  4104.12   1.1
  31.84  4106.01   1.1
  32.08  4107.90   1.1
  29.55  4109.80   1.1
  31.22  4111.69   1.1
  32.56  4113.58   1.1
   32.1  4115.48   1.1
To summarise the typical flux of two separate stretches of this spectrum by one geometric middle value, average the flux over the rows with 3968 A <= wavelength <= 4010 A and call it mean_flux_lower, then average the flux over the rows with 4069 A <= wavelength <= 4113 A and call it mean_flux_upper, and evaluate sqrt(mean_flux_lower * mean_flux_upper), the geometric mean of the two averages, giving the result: 26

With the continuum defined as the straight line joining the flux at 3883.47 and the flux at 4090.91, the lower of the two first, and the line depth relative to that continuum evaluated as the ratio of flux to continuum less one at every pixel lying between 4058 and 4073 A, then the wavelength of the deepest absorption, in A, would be 4072.12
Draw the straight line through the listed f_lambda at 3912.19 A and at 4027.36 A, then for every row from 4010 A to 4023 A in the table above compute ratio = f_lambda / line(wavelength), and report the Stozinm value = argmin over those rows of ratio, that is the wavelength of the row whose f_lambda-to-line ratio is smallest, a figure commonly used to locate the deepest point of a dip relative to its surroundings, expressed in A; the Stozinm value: 4010.70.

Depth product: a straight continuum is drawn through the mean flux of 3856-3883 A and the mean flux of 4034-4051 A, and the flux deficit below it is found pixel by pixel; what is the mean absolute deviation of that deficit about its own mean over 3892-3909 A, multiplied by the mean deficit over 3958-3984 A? 13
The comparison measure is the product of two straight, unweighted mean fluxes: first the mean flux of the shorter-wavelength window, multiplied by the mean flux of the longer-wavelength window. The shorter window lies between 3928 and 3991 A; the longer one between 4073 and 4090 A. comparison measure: 507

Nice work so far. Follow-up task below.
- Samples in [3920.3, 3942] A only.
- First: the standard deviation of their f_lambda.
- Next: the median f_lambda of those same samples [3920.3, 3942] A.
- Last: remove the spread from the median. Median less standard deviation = 7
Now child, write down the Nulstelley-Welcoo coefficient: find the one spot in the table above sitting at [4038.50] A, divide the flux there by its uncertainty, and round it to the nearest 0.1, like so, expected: 29.5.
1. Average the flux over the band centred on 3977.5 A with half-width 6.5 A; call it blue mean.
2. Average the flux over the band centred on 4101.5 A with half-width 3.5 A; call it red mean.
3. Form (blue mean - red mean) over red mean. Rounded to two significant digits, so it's -0.15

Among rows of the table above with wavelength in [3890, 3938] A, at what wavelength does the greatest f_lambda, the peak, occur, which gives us 3912.19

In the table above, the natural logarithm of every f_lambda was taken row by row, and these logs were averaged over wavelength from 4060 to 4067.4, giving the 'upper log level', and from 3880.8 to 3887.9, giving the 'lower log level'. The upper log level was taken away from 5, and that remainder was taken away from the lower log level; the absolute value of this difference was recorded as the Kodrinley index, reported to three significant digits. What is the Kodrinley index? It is 1.21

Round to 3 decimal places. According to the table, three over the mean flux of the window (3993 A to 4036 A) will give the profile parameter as 0.106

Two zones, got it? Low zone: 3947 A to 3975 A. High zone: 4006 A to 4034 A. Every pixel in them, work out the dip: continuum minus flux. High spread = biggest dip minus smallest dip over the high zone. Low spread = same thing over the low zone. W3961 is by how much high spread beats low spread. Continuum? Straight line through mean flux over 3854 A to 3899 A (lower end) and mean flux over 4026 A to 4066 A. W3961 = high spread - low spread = -15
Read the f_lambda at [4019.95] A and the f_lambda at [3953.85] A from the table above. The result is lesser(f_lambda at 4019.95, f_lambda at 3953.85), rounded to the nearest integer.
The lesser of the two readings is 25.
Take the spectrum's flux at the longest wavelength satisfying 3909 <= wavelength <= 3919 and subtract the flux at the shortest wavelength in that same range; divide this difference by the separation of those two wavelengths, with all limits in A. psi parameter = 0.19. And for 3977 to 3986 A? 0.46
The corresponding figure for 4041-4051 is -0.11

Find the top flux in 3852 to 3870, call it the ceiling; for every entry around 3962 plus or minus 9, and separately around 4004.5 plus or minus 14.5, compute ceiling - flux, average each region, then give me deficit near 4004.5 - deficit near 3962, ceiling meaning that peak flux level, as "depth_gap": -13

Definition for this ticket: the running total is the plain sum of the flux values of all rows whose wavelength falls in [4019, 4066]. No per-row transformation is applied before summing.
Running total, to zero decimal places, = 714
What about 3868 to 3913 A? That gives 520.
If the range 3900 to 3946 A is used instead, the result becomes 423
